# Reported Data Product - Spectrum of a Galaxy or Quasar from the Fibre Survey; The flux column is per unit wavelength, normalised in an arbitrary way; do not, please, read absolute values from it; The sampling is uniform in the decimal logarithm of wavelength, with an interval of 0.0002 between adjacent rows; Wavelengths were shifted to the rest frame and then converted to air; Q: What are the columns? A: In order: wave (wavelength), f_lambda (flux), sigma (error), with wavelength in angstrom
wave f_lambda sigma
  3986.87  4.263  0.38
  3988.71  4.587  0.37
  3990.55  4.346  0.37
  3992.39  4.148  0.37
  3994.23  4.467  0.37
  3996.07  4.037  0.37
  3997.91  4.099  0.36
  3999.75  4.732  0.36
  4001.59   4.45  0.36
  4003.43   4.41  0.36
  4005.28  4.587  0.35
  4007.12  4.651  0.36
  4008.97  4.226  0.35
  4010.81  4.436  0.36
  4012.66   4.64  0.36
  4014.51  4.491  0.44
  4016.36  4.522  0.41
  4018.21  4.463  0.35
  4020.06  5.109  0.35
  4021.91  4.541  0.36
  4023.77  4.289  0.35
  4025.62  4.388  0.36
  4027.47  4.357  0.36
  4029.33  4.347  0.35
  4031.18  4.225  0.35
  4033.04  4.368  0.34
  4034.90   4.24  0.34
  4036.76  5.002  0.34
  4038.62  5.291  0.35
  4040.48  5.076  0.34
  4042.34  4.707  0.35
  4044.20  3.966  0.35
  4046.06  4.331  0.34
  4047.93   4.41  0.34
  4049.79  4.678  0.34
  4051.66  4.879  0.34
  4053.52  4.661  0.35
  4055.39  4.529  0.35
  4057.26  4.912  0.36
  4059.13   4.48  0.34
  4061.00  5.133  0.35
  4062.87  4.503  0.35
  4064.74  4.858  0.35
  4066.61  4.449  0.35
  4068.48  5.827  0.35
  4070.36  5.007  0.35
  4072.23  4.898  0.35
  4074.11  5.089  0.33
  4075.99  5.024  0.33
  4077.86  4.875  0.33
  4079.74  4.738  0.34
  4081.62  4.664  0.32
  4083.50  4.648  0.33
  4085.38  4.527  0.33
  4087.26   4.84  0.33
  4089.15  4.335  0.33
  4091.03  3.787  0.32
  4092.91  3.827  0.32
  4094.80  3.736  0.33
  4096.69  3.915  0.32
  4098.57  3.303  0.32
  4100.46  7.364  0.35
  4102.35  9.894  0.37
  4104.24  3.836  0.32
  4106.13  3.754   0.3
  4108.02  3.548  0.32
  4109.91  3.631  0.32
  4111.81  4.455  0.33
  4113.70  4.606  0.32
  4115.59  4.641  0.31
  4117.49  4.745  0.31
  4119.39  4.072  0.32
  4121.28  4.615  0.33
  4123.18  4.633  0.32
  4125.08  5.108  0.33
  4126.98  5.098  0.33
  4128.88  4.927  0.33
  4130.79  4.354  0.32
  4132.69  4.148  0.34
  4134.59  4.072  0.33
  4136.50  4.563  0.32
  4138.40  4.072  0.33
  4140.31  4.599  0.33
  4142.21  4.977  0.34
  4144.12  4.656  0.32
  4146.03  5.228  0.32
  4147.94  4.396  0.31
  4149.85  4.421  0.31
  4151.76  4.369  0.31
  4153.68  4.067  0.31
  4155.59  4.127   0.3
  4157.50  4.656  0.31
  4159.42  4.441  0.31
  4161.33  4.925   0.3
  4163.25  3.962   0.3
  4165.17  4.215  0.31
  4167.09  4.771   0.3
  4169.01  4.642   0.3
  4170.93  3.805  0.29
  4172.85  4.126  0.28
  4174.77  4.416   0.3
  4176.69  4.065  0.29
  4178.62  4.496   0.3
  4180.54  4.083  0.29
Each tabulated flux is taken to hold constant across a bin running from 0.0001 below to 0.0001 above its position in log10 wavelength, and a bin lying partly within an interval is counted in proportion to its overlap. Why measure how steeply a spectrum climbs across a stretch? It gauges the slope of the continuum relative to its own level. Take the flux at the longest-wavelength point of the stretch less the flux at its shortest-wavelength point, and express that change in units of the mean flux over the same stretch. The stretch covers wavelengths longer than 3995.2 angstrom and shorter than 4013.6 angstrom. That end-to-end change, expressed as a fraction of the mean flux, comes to 0.14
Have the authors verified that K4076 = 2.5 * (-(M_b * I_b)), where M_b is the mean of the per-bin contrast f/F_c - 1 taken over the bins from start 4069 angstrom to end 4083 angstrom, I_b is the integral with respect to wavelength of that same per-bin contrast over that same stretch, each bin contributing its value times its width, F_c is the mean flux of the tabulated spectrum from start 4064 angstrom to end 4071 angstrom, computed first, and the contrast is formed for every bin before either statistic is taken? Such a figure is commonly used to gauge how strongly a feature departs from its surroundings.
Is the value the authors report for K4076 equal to -0.02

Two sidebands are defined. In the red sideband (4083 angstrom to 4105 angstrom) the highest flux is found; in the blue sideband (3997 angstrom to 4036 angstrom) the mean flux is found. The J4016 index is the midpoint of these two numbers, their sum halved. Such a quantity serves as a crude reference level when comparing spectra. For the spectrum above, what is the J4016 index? 7.2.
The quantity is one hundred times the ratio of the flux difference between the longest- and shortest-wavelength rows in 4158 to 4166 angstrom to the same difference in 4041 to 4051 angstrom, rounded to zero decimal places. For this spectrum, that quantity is 779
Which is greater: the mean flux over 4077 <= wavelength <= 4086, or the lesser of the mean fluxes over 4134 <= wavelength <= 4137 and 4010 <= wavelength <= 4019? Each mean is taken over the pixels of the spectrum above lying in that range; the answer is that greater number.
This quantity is 4.69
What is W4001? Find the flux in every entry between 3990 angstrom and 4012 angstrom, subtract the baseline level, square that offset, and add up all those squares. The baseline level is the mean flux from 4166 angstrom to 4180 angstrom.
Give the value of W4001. 0.6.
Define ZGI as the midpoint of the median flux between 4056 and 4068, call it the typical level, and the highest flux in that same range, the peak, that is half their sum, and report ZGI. 4.9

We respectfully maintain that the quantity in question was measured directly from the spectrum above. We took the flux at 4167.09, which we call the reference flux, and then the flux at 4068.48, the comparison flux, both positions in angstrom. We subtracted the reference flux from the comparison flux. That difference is 1.06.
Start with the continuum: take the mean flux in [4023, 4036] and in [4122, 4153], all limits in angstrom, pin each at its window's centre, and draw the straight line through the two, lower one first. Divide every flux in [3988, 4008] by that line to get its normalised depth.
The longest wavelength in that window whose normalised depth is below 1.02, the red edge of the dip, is 3997.91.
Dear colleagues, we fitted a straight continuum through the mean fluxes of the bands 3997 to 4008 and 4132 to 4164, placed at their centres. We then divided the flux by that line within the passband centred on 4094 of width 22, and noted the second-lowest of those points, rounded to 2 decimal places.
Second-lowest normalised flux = 0.84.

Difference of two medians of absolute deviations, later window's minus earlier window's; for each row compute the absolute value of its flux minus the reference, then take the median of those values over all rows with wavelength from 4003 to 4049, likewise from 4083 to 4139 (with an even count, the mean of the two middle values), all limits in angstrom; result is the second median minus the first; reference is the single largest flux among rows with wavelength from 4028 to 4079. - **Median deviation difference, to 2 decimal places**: 0.12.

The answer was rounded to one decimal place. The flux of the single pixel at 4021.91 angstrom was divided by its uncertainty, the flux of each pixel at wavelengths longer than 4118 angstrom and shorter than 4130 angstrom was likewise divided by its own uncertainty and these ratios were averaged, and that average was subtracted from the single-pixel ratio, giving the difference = -1.9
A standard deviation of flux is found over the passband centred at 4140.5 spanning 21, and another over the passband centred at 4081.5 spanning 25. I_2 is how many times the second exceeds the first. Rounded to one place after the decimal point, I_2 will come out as 1.2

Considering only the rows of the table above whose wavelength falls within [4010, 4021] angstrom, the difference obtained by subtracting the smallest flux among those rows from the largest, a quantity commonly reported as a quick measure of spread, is 0.67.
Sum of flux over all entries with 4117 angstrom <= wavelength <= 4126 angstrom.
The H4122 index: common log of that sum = 1.36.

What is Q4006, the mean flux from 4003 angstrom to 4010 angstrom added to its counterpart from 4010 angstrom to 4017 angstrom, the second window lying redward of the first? 8.99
